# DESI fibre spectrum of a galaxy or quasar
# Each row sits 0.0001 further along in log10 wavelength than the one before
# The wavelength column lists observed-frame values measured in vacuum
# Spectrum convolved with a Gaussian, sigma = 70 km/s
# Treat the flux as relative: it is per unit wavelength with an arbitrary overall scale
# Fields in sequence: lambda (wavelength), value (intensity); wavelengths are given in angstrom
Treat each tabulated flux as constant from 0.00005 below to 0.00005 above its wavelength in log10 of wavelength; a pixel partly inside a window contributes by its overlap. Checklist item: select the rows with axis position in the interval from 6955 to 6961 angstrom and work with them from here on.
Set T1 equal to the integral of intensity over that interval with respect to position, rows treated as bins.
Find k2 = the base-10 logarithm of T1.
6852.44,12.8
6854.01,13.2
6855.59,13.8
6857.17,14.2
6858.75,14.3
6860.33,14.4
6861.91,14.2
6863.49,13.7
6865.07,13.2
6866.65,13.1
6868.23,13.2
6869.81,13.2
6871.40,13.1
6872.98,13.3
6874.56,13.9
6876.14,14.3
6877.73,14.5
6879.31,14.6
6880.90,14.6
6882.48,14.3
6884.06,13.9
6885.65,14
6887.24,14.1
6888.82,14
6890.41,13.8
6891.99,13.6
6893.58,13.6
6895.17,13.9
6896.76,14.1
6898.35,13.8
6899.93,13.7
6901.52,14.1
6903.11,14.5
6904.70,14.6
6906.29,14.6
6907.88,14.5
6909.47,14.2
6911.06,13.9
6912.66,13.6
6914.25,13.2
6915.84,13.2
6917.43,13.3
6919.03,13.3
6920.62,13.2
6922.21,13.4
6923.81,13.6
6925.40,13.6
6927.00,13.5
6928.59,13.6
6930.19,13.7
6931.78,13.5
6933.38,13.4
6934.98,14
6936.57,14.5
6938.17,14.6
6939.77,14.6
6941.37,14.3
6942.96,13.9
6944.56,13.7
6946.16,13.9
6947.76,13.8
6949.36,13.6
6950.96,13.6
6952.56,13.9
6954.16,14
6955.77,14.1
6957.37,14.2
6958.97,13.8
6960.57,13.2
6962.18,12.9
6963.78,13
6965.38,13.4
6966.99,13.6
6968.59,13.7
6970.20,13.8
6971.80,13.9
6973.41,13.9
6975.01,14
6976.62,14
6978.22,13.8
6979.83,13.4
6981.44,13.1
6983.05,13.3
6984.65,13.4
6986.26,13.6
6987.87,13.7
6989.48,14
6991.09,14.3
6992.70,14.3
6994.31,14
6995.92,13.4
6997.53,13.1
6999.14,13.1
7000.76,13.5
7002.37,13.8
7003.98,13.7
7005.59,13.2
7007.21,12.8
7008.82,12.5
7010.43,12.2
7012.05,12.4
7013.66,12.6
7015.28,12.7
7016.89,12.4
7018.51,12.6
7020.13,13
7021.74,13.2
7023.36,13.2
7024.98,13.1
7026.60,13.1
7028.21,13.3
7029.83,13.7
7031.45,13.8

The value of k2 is 1.92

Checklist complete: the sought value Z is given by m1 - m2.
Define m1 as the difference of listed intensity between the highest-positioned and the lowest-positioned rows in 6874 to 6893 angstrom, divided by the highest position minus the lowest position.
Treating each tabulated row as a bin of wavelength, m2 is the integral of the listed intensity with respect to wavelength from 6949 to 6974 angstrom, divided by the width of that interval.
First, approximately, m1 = -0.02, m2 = 13.7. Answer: -13.68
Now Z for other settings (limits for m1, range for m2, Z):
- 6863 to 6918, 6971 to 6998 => -13.74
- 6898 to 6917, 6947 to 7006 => -13.69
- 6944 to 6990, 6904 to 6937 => -13.72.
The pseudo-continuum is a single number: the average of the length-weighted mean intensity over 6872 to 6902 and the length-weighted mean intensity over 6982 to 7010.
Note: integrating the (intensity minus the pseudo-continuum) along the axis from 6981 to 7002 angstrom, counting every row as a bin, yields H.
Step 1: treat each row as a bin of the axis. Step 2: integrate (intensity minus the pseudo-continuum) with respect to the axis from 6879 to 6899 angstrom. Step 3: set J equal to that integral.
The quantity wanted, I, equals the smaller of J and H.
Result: -2.8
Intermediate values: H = -2.8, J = 5.3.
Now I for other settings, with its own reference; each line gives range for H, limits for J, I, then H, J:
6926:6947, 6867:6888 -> 3.3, 3.9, 3.3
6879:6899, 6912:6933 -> -6.5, 5.3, -6.5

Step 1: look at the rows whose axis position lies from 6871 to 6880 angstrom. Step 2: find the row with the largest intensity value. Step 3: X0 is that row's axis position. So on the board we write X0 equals 6879.31 angstrom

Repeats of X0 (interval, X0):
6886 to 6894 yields 6887.24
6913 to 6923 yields 6922.21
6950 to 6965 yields 6957.37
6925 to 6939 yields 6938.17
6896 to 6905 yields 6904.70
